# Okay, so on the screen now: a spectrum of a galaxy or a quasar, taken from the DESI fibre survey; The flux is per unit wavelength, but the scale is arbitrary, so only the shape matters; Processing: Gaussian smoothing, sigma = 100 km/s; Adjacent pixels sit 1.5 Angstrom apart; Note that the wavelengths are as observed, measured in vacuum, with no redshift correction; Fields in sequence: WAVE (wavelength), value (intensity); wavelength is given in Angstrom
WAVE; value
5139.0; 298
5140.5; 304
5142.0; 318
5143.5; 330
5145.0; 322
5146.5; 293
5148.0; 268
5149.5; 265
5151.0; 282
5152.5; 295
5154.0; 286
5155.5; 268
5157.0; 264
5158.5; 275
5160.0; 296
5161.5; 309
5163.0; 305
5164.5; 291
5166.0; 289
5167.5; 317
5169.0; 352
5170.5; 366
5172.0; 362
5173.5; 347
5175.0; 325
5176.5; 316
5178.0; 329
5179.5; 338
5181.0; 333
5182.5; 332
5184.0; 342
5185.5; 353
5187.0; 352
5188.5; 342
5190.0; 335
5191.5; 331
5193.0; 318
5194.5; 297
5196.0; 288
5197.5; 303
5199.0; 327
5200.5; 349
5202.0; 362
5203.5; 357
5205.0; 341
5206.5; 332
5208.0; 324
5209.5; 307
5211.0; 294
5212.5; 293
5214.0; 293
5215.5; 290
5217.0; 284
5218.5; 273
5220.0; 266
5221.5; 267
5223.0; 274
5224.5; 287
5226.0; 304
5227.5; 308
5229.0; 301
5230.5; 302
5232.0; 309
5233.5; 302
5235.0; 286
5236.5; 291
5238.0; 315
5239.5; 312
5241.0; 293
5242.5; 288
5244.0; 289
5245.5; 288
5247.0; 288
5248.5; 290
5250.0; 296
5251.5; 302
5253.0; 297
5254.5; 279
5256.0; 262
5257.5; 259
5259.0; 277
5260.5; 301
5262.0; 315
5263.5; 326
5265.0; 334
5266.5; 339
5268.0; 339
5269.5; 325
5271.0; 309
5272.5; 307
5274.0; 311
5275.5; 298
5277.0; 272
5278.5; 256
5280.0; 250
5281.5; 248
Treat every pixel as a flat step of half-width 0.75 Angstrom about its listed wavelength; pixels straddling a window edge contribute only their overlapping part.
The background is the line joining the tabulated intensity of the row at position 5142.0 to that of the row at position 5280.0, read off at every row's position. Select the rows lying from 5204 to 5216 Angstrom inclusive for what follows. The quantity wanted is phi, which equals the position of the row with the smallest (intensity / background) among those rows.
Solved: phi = 5215.5 Angstrom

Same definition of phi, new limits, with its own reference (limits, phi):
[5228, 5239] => 5235.0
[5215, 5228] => 5220.0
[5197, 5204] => 5197.5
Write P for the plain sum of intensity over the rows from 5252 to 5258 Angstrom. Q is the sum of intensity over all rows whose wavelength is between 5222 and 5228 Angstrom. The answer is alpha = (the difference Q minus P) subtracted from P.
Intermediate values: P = 1097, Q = 1173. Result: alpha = 1021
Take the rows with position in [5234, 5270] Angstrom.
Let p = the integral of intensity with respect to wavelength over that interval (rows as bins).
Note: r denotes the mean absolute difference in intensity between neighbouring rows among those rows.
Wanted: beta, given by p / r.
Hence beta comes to 1186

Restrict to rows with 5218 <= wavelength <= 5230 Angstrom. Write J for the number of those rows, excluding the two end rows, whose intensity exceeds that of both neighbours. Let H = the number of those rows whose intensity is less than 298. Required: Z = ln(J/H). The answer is -1.61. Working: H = 5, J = 1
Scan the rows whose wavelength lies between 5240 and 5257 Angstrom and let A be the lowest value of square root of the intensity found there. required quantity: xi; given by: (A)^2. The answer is 262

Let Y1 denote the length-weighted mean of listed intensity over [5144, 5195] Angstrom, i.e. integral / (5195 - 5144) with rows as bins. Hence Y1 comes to 315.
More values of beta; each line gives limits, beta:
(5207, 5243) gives 1257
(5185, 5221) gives 1115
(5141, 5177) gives 767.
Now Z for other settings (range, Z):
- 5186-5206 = -0.69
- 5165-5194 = 1.10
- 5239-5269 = -1.79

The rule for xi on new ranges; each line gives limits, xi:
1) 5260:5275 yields 301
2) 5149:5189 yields 264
